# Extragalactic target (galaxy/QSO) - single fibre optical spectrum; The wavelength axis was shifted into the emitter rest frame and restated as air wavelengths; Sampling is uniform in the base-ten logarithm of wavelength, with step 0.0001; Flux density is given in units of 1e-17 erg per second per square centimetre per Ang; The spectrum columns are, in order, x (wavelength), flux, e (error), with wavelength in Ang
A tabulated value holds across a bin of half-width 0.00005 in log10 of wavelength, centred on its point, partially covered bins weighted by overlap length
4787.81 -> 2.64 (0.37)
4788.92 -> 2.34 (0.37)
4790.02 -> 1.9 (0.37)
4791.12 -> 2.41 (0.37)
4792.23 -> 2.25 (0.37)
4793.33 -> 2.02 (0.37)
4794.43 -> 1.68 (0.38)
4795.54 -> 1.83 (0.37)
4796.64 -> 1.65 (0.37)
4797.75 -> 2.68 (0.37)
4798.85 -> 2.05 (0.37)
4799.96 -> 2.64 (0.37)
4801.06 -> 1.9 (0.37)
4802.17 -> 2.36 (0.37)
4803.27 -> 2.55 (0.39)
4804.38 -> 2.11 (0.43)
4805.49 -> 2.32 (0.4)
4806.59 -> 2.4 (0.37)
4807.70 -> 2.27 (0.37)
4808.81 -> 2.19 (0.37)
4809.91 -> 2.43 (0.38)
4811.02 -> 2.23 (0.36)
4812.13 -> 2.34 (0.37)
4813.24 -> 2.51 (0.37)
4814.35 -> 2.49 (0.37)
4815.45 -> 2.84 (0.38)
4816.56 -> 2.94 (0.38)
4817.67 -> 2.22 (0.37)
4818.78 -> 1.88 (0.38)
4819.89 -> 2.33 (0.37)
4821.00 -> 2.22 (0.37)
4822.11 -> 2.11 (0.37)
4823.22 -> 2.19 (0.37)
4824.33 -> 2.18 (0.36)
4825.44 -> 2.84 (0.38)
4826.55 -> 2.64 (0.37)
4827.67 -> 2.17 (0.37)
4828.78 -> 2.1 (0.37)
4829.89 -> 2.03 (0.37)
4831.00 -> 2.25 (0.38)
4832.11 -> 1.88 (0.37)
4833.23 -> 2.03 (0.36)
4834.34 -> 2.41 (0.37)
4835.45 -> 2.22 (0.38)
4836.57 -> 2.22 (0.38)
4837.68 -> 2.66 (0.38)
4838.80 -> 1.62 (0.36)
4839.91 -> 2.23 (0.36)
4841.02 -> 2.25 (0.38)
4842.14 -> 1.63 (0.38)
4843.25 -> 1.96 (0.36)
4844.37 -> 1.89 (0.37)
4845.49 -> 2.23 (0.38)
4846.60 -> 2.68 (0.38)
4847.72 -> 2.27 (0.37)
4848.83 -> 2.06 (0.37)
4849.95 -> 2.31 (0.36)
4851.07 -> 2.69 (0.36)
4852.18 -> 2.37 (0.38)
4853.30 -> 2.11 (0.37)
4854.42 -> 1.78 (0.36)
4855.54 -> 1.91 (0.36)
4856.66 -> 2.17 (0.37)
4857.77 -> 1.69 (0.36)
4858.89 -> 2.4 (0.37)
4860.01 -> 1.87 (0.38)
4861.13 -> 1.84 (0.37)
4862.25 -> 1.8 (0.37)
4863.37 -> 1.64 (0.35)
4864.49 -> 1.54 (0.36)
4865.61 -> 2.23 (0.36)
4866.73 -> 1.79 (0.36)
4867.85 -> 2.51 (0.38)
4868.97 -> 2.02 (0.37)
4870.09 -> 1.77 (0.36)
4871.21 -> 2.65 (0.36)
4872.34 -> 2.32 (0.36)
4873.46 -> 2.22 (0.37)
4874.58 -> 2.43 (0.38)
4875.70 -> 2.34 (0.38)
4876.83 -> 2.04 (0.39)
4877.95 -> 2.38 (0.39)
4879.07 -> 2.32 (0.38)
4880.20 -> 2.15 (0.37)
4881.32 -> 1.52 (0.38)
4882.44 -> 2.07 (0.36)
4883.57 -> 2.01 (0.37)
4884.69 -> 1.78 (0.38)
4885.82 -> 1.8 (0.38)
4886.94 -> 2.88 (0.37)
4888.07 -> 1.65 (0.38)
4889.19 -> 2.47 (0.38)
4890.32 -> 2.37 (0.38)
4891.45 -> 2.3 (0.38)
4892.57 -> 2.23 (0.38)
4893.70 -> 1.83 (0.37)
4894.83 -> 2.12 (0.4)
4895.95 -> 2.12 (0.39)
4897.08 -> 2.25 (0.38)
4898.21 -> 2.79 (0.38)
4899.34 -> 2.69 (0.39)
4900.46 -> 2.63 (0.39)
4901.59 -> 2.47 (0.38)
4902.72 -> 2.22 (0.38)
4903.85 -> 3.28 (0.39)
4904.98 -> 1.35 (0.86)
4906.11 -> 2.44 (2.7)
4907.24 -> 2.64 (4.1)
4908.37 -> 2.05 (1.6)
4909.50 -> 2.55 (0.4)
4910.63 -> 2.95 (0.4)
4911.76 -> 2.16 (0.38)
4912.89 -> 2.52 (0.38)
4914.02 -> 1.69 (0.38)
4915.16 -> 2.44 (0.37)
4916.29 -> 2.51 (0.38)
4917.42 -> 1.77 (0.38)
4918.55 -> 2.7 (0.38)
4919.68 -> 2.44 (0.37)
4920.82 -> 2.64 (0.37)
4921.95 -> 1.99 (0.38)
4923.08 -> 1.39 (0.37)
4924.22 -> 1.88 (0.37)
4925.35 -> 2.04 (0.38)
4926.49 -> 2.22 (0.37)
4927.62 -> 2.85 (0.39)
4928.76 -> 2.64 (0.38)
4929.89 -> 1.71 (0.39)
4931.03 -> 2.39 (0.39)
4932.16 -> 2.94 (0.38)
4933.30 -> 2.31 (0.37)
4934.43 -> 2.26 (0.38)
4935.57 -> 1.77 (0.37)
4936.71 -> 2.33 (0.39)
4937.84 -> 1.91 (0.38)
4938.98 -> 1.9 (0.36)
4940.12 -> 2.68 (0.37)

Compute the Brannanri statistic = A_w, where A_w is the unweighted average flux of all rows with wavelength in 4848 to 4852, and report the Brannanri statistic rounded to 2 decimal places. 2.35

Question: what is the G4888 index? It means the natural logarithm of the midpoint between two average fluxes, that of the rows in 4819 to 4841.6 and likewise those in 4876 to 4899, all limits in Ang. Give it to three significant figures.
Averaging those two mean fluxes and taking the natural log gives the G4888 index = 0.785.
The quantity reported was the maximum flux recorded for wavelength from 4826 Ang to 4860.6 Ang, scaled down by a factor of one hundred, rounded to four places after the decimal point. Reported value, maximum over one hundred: 0.0269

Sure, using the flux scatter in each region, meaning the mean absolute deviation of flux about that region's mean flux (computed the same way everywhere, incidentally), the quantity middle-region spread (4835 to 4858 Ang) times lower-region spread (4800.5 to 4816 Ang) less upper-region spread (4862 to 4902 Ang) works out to -0.25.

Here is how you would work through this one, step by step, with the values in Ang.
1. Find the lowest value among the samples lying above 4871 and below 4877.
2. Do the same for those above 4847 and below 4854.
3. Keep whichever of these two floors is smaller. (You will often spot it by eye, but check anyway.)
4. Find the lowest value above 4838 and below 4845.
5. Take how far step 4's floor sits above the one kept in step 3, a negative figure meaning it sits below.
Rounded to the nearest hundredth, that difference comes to -0.42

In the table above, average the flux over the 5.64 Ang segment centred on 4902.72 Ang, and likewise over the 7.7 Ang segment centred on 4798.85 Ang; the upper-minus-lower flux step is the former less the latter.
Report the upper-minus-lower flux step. 0.23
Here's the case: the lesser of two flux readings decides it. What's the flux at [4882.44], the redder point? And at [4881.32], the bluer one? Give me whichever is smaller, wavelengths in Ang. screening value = 1.5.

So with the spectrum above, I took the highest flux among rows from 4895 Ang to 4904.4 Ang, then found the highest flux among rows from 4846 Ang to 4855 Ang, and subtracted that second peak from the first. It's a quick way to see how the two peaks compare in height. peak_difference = 0.59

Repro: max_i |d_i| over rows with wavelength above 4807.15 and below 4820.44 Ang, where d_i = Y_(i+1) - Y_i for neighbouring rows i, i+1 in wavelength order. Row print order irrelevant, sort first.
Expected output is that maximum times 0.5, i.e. 0.36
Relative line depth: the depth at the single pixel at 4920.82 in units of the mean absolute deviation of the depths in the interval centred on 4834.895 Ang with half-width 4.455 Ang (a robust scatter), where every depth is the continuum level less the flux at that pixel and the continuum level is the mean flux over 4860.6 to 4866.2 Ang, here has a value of -3.5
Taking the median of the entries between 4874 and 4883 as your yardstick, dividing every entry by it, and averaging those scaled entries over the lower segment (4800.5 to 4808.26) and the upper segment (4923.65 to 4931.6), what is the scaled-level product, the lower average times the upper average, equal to 1.02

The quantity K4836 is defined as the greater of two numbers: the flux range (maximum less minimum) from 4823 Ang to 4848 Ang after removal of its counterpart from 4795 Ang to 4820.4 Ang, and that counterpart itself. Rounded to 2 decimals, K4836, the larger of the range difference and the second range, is 1.29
